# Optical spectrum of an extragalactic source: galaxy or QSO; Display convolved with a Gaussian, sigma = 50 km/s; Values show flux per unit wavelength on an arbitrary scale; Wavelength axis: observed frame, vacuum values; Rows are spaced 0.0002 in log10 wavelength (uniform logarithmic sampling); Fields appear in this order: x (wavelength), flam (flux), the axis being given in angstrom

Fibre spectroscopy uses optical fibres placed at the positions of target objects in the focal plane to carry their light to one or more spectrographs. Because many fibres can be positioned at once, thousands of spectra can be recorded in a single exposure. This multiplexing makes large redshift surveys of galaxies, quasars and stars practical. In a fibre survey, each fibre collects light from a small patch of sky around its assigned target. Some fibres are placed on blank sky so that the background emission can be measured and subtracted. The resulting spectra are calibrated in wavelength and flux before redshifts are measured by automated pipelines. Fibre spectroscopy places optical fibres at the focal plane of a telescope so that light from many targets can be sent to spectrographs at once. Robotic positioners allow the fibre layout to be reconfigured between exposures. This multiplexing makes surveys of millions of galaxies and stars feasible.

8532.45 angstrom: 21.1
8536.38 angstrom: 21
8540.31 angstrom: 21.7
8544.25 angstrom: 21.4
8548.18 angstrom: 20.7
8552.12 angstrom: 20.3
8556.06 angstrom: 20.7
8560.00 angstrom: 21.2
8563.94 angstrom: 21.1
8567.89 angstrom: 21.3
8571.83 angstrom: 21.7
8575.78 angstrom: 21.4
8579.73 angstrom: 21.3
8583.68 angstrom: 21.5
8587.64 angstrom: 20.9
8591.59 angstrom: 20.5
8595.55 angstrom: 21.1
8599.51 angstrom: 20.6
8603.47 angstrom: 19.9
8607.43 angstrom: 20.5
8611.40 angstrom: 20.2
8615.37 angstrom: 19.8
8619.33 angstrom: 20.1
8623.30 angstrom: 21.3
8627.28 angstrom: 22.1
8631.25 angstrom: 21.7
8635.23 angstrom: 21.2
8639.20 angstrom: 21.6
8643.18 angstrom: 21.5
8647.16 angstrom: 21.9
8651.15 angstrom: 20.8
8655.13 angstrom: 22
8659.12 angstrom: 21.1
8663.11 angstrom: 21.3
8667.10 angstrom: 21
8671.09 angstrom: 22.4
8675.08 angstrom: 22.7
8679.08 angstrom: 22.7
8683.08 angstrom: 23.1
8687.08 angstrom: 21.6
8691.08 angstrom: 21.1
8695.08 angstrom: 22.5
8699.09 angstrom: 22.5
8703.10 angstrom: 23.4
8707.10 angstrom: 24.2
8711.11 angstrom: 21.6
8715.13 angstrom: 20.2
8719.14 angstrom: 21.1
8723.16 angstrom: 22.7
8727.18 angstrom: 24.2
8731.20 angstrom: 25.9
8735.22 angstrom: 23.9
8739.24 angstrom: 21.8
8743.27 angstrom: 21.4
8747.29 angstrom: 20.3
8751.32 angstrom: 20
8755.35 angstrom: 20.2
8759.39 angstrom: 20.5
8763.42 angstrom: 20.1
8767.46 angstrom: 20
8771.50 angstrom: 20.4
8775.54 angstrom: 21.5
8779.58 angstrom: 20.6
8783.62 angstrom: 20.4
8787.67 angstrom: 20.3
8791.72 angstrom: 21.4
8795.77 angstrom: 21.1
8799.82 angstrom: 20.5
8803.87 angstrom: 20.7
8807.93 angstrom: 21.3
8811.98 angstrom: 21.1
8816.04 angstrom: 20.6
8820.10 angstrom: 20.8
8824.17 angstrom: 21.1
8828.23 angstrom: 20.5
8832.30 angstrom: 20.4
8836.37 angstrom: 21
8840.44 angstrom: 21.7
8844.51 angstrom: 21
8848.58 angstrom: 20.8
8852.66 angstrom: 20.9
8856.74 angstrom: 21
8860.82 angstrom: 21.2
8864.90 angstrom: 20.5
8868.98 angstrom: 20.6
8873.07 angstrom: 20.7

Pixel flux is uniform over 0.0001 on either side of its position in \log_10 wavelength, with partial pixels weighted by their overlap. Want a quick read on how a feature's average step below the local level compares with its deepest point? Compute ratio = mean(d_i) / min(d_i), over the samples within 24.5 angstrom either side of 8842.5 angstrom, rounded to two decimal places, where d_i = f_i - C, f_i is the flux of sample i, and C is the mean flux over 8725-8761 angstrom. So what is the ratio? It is 0.69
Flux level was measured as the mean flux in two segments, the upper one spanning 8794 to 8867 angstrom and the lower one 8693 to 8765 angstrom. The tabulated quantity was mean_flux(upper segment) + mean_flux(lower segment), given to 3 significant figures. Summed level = 42.9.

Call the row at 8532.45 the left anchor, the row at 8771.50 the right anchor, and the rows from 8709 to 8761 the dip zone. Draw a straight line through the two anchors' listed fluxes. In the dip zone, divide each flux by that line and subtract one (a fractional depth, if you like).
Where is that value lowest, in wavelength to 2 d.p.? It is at 8751.32 angstrom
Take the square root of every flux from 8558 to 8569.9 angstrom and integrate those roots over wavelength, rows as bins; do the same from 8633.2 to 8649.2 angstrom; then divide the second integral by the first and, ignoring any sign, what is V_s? 1.4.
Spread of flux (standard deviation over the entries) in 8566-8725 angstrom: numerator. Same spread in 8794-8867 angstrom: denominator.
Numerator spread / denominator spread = 2.9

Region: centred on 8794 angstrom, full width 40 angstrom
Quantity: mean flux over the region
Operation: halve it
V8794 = 10.4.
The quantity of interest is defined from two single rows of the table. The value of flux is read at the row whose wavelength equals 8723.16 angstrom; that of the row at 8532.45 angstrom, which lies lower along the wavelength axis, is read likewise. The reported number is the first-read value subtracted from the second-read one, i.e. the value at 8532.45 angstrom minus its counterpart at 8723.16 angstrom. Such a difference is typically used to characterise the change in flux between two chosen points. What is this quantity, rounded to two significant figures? -1.6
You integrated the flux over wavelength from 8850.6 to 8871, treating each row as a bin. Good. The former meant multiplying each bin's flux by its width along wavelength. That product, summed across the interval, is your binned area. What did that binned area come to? 425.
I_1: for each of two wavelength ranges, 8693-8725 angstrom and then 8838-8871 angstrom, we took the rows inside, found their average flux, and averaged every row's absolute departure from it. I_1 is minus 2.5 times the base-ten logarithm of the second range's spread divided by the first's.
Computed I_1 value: 1.4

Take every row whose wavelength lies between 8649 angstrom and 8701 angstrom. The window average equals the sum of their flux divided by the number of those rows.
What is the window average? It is 21.9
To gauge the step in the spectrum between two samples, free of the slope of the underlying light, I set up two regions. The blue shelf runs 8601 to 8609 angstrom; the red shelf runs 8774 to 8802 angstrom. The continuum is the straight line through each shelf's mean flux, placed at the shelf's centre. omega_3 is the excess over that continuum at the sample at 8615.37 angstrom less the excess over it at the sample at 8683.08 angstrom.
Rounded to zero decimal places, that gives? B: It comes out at -3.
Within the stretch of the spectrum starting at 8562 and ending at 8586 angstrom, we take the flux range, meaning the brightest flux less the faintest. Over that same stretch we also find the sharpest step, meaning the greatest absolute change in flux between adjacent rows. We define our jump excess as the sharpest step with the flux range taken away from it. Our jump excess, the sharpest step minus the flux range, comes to -0.20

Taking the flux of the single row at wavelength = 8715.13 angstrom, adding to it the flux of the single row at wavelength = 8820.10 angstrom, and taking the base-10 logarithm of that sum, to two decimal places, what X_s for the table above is 1.61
